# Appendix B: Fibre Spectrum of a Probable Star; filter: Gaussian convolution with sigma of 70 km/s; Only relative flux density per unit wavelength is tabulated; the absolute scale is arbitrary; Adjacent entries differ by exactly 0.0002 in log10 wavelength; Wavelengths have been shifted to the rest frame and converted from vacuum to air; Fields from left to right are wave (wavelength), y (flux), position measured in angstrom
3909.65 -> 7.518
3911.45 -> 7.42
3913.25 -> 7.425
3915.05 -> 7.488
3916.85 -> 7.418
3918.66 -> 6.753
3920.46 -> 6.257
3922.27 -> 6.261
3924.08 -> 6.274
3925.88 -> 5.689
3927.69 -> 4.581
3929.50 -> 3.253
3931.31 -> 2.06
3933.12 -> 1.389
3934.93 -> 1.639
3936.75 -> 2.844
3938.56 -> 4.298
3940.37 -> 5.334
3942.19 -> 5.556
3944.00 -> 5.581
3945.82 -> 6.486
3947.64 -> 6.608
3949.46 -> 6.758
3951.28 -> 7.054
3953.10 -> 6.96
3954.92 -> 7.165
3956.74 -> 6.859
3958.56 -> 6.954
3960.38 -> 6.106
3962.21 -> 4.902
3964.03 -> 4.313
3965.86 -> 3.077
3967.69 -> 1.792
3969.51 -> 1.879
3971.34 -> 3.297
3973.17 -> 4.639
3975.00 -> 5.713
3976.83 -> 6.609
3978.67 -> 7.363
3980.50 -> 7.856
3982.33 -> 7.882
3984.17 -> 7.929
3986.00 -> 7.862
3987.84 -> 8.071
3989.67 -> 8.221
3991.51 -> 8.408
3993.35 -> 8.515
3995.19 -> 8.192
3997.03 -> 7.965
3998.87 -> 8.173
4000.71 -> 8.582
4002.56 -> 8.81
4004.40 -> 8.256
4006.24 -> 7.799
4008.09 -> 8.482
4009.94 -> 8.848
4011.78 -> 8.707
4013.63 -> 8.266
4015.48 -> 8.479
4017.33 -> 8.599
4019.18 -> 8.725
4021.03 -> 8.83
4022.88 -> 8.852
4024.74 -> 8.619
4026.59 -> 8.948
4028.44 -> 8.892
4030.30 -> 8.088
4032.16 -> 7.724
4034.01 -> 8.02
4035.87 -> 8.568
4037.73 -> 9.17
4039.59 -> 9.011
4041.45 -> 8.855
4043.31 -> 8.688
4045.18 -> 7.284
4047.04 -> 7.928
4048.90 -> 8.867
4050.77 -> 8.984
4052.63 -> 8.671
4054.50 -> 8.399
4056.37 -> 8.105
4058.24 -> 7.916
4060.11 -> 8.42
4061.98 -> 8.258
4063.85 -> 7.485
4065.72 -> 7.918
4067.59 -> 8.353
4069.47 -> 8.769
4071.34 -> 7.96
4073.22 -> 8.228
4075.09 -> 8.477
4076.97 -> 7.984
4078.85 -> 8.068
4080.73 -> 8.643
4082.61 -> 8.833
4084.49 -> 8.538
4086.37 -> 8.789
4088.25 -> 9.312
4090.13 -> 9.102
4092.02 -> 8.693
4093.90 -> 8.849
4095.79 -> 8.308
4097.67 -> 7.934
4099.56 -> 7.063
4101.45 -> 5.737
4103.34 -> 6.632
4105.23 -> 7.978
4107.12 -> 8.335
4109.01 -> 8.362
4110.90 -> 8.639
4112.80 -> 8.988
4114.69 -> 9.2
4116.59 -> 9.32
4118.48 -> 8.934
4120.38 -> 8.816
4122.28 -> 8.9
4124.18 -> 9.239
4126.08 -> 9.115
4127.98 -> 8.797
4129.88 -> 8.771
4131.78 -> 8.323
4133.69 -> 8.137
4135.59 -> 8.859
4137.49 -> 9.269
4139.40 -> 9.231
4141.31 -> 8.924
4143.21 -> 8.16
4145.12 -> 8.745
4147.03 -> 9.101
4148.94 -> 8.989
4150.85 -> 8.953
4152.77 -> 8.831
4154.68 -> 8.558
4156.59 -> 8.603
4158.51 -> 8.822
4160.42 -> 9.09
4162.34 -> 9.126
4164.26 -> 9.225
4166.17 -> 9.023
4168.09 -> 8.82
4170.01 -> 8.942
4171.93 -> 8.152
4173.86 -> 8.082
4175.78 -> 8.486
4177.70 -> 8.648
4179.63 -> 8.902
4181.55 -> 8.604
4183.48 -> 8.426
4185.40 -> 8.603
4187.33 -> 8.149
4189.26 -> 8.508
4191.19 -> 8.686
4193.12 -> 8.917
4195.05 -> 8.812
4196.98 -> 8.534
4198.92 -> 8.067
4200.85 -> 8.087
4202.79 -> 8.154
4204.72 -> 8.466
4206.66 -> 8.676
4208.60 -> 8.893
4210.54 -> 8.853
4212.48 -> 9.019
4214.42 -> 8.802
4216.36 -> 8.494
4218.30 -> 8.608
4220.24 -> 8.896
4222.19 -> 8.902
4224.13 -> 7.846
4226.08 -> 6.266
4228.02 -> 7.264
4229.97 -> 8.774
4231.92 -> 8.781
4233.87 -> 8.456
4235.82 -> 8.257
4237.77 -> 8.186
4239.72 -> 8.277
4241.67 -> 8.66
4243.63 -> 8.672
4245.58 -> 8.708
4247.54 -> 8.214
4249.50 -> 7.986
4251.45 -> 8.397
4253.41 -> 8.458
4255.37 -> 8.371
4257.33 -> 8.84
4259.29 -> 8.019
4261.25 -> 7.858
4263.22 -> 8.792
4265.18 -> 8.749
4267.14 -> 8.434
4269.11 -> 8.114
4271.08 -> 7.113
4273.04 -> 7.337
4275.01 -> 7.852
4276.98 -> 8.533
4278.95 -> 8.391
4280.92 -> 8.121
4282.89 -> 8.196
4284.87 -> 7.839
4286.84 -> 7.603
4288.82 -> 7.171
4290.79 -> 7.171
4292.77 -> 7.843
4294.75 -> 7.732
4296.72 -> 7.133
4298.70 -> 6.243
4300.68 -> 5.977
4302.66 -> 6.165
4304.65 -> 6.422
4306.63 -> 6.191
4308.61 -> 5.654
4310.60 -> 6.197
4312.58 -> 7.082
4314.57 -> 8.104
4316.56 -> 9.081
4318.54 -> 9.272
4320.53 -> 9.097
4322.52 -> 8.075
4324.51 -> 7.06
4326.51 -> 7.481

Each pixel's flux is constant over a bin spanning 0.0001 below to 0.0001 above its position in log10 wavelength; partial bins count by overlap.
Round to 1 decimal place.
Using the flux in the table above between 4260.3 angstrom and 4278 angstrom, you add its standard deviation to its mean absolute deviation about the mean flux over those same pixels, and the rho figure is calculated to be 1.1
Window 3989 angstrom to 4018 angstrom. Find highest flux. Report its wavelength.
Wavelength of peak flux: 4009.94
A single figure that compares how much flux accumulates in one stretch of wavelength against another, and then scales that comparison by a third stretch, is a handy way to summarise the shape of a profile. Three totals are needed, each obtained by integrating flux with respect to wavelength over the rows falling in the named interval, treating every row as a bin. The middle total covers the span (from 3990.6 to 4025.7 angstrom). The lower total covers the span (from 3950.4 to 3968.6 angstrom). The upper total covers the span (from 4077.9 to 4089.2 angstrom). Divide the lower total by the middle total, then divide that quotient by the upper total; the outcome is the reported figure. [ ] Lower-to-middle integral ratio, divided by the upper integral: 0.0034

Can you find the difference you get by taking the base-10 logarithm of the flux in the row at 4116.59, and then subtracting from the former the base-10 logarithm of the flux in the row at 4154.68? 0.037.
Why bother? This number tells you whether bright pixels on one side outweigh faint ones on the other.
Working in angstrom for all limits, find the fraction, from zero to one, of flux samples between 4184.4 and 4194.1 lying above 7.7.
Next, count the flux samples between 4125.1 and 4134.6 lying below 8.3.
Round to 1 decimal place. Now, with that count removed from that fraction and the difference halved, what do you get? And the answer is 0.0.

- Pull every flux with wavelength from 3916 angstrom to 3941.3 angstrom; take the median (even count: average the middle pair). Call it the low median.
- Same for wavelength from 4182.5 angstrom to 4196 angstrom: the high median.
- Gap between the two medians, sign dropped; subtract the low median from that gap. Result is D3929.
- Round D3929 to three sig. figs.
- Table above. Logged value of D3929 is -1.31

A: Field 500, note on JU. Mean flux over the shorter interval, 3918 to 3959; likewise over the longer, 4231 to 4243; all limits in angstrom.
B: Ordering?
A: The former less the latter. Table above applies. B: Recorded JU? -3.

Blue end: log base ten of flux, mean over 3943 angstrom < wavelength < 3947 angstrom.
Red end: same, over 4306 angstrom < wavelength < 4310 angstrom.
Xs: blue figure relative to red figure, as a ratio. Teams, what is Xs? 1.01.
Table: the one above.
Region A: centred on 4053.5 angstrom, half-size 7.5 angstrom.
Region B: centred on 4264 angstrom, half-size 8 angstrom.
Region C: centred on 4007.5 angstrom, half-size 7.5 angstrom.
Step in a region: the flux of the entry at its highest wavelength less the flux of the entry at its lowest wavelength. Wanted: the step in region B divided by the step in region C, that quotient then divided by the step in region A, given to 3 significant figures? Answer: 11.1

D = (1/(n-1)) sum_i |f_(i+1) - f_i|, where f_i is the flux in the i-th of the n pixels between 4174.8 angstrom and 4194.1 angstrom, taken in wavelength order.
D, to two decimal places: 0.25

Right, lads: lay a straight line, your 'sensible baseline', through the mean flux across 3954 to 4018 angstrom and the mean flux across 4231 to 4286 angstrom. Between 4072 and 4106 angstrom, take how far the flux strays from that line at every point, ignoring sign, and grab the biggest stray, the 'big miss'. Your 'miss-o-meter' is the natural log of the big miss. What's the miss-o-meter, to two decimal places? 0.61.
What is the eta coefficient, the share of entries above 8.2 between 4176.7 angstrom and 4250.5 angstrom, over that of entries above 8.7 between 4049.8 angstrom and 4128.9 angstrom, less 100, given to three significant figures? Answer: -98.0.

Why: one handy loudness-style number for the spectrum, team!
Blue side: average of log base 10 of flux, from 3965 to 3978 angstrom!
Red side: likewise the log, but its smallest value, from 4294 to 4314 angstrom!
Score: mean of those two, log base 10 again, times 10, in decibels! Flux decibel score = -1.9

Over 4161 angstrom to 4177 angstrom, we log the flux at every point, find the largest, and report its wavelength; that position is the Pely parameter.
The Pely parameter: 4164.26 angstrom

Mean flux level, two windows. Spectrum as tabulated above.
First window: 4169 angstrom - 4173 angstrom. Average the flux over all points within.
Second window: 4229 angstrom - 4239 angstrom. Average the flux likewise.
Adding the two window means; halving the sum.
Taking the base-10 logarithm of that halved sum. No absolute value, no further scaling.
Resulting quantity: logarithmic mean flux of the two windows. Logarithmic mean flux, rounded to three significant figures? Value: 0.930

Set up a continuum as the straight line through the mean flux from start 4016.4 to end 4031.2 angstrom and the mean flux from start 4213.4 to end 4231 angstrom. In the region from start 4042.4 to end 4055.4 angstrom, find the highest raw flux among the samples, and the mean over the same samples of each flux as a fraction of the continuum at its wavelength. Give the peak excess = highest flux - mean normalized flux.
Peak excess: 8.01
